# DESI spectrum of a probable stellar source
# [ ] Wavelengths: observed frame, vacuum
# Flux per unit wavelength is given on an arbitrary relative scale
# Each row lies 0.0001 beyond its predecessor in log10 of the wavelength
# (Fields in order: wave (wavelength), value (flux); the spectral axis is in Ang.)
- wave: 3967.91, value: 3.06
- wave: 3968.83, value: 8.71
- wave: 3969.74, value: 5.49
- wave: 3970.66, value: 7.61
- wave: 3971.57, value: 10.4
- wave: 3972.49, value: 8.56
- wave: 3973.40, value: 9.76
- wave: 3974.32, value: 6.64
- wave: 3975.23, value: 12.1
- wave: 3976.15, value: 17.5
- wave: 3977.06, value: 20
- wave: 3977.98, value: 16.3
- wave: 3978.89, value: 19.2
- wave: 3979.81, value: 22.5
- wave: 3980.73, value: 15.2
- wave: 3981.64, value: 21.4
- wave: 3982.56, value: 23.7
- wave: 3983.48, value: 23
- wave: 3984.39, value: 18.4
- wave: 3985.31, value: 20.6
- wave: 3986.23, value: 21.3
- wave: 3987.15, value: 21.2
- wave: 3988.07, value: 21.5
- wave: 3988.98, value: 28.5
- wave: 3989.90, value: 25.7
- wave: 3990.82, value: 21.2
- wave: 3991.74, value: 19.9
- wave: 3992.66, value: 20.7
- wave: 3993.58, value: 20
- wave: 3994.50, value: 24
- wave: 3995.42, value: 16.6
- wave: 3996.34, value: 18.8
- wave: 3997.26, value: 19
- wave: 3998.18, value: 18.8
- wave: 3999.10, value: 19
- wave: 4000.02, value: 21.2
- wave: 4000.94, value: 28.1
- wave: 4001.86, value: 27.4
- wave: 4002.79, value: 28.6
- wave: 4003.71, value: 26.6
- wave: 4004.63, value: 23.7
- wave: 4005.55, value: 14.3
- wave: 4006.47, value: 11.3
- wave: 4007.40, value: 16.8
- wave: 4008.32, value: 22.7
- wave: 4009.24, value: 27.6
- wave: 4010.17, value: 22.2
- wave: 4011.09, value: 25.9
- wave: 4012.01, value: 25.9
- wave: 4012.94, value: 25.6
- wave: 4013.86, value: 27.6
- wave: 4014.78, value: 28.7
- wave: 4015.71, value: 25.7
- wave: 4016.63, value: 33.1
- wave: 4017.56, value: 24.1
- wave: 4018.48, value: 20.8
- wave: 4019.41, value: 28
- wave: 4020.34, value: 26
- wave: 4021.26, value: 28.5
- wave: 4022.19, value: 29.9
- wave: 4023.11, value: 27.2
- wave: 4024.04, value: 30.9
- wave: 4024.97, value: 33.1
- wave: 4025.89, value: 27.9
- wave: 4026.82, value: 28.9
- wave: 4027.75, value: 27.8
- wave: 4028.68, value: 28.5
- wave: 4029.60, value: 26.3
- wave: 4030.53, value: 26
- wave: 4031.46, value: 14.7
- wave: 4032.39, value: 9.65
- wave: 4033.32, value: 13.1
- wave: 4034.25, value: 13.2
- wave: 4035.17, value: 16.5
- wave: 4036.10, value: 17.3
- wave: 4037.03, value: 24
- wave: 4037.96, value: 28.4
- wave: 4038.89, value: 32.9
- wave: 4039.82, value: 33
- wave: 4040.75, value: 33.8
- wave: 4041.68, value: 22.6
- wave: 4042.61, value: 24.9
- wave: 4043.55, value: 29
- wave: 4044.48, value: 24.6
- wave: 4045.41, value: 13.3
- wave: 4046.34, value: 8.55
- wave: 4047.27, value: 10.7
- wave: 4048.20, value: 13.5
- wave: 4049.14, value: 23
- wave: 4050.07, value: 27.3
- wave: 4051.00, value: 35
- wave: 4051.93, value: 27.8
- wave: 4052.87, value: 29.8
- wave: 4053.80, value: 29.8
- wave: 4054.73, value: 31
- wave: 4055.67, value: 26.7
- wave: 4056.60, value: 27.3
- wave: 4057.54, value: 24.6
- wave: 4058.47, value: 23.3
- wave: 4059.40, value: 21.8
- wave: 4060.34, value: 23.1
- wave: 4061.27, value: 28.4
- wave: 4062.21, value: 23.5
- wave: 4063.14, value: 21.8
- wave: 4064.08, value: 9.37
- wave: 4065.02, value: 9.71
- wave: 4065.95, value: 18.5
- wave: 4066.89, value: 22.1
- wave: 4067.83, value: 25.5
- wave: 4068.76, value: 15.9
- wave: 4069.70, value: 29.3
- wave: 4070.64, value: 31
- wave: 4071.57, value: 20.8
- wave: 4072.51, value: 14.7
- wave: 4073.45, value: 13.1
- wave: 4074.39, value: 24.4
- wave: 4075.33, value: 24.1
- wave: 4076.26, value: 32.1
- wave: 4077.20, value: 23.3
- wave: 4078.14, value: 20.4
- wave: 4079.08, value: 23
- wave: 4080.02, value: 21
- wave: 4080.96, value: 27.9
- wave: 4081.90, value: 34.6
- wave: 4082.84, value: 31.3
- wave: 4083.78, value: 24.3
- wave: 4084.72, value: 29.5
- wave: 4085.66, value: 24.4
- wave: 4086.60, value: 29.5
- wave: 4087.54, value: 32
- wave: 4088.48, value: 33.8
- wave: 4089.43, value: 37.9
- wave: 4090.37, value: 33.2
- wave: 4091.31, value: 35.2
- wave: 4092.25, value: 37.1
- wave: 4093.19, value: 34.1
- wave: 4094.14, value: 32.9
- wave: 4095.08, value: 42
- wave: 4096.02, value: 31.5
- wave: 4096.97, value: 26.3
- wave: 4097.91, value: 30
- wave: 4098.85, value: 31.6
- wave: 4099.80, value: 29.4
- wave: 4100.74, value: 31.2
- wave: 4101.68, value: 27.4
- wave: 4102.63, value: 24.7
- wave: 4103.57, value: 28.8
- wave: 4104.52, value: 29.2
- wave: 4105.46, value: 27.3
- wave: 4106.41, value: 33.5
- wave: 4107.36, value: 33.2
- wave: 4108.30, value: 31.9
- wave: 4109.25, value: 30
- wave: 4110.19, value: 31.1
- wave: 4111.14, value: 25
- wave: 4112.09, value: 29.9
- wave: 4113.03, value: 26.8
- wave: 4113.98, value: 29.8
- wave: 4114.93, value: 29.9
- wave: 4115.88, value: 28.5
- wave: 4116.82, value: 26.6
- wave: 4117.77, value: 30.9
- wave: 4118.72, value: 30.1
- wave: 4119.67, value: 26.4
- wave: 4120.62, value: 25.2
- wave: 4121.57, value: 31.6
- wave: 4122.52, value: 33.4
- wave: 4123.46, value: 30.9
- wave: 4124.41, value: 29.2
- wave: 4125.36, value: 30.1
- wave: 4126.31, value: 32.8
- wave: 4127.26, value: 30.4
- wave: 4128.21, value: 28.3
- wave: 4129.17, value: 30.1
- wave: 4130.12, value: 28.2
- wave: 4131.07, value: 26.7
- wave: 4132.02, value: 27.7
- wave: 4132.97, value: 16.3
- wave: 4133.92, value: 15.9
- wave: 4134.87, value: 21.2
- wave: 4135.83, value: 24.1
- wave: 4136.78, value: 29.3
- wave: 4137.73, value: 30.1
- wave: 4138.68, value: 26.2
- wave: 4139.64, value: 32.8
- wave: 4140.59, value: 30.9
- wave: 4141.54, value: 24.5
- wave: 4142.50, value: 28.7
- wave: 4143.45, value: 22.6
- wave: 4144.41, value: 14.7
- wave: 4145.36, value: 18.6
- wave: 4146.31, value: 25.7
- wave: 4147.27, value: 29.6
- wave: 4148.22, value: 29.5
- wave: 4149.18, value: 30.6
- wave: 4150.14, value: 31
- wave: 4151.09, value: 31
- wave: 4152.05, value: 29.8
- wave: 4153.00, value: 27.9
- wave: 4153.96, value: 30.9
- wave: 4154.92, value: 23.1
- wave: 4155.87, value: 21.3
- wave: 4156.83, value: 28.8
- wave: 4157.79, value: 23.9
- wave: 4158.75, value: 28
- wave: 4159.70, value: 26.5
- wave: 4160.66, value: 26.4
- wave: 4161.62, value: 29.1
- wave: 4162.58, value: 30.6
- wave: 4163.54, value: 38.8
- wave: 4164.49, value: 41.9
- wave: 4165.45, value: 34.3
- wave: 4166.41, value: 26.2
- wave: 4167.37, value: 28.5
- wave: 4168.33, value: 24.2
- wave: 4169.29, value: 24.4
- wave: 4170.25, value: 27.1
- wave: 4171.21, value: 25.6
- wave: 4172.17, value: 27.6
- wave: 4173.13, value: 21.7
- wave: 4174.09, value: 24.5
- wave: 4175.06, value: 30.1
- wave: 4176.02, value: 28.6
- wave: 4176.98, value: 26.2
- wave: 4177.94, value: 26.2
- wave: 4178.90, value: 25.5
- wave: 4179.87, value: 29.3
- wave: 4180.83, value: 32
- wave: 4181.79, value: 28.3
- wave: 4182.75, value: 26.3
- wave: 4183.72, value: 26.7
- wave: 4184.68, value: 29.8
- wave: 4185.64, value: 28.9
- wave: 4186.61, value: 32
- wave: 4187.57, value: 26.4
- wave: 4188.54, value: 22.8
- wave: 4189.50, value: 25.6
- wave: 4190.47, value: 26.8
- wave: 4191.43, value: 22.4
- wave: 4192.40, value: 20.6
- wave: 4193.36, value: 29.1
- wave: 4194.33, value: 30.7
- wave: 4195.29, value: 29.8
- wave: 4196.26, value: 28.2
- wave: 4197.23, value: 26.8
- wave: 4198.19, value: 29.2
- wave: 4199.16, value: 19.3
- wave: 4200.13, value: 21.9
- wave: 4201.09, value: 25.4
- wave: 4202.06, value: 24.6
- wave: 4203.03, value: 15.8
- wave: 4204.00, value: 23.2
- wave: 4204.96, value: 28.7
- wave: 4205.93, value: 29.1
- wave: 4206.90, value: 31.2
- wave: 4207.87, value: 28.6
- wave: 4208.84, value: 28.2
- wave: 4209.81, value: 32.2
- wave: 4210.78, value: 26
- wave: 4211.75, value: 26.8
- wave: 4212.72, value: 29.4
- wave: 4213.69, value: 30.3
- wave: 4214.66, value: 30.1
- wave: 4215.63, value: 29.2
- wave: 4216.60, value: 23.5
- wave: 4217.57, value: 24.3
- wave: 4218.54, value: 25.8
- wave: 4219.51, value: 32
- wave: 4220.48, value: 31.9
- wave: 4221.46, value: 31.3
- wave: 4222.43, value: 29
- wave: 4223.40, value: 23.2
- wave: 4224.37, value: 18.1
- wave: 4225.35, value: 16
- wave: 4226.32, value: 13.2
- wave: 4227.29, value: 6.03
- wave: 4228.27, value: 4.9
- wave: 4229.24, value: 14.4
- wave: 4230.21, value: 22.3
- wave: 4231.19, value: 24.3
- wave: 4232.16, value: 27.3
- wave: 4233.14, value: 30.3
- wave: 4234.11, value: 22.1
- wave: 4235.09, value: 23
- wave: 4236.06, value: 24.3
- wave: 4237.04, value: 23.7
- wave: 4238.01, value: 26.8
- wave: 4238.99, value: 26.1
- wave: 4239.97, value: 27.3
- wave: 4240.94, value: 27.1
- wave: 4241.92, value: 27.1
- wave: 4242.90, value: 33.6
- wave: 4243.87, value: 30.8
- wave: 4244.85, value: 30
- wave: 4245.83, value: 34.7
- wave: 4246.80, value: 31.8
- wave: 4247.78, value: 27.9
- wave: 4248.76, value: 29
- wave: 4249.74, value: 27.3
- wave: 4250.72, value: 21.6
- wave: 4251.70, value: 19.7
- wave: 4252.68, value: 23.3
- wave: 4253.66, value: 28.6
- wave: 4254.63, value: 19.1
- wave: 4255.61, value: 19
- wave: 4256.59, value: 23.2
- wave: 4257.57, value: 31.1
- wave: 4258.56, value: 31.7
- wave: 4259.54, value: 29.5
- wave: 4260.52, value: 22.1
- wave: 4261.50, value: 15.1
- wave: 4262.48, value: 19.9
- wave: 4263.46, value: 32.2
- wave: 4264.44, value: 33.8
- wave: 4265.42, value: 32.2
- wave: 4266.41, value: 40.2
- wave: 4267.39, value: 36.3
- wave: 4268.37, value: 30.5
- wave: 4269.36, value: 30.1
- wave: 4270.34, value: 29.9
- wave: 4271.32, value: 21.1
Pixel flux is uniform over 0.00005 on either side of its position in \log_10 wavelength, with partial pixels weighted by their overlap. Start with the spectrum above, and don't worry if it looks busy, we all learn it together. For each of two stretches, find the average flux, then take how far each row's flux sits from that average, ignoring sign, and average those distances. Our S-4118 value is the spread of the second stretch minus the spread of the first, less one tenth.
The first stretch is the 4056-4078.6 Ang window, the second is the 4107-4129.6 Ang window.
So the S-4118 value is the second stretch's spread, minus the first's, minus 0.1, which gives -3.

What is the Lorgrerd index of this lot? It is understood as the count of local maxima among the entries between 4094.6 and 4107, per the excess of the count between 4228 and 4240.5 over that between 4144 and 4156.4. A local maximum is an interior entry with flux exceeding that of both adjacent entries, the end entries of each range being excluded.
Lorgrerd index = 3.0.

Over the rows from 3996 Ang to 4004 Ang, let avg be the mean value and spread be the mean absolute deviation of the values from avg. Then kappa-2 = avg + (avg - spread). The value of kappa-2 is 42.0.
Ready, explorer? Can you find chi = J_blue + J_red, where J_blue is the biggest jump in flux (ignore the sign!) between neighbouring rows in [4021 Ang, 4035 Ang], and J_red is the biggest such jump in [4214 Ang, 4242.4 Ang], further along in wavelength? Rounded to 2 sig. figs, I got 21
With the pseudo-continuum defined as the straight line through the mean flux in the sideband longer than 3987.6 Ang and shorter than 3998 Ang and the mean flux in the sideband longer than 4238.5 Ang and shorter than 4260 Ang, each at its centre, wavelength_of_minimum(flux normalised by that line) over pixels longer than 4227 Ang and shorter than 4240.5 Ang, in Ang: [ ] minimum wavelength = 4228.27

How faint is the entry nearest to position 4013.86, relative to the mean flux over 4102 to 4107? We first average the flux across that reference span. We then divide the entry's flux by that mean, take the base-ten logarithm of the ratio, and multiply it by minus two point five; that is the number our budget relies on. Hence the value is 0.04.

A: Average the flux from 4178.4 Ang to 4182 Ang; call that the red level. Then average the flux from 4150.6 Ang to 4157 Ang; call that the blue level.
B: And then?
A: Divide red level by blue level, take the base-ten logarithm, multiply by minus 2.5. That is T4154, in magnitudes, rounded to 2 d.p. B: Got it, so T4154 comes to -0.05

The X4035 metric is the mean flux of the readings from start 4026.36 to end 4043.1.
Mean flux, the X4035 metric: 23.4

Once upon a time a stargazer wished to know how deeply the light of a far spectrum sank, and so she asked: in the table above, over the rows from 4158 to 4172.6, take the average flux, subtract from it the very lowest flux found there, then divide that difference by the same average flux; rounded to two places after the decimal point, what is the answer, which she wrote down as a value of 0.17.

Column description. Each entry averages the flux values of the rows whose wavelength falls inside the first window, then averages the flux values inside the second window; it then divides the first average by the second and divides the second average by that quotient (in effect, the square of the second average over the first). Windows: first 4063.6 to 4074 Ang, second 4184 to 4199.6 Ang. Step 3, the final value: 38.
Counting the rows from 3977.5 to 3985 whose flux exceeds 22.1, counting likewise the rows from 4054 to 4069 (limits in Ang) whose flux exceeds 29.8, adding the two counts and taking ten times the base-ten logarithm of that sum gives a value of 6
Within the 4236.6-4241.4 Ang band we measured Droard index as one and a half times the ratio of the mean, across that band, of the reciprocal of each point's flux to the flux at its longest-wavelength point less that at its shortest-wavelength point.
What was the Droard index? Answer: 0.017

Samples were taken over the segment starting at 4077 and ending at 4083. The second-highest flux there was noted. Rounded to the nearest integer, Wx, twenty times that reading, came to 626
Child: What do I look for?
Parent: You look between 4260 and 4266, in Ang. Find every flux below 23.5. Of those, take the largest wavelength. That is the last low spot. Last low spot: 4262.48 Ang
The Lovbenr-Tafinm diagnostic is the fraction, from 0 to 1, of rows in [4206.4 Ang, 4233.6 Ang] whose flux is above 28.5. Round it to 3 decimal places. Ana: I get 0.429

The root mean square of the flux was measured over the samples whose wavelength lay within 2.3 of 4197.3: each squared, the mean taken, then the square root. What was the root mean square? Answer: 26.9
